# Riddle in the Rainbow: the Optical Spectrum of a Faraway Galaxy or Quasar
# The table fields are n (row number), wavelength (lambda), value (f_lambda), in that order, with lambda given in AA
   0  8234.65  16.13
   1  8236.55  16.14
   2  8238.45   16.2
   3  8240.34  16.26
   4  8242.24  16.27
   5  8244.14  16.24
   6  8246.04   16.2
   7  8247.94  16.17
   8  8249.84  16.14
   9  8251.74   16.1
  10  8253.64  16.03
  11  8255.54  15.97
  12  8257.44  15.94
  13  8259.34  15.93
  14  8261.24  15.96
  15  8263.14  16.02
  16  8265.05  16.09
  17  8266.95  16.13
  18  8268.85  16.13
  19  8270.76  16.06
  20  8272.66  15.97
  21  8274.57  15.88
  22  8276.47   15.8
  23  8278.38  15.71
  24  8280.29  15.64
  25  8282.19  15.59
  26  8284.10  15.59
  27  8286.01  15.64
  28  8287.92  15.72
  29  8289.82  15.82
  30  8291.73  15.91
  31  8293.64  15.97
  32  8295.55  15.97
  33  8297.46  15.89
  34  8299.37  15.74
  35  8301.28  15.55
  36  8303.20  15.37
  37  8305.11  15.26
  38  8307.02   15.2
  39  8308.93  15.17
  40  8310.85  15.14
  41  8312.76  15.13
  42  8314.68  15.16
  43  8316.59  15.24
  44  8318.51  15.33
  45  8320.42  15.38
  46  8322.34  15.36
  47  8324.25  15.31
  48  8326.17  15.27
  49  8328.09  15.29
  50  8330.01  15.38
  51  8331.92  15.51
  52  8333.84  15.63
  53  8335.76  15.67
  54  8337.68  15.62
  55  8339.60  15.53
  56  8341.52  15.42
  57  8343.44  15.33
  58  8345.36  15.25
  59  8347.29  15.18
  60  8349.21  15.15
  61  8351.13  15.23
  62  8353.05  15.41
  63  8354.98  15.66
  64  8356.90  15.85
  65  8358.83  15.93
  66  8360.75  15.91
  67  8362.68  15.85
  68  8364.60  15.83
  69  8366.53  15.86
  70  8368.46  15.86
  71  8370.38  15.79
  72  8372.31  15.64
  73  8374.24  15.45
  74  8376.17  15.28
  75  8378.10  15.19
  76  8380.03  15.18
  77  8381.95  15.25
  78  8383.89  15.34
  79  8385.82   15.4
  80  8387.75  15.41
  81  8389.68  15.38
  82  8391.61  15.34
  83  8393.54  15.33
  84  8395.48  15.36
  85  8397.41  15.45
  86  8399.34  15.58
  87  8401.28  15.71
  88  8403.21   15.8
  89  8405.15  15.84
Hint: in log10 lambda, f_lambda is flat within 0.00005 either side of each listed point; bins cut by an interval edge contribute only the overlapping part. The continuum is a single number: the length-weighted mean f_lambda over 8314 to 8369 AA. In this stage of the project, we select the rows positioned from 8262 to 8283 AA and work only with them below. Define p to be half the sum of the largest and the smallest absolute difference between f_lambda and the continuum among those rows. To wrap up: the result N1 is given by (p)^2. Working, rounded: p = 0.36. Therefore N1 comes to 0.133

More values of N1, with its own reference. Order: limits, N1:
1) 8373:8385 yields 0.033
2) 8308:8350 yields 0.036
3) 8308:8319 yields 0.071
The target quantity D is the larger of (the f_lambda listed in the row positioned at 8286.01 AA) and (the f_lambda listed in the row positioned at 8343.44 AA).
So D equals 15.6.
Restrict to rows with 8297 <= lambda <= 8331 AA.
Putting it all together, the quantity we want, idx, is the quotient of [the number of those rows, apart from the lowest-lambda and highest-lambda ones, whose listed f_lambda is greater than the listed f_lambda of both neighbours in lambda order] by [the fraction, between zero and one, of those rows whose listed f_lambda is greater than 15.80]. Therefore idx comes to 18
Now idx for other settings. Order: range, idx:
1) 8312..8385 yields 16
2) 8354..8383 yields 2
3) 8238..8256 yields 1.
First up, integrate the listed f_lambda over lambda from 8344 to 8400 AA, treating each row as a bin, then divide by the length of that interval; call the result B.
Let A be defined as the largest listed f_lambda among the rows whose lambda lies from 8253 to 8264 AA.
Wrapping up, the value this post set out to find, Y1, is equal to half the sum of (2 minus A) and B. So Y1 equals 0.73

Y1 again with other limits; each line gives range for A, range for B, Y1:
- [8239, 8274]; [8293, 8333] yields 0.57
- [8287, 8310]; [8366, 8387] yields 0.75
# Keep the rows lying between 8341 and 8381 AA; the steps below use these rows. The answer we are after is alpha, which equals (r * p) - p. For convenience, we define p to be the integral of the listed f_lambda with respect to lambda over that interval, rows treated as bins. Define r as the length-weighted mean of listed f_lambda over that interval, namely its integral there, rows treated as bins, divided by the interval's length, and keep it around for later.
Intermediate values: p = 622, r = 15.54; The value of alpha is 9036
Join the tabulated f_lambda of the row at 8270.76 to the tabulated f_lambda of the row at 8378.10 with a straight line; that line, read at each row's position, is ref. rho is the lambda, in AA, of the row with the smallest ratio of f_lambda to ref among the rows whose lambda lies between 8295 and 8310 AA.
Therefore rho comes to 8308.93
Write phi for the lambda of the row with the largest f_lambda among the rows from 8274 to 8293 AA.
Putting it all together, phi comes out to 8291.73 AA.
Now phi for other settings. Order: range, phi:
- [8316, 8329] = 8320.42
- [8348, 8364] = 8358.83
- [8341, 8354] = 8341.52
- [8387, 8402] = 8401.28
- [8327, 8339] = 8335.76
